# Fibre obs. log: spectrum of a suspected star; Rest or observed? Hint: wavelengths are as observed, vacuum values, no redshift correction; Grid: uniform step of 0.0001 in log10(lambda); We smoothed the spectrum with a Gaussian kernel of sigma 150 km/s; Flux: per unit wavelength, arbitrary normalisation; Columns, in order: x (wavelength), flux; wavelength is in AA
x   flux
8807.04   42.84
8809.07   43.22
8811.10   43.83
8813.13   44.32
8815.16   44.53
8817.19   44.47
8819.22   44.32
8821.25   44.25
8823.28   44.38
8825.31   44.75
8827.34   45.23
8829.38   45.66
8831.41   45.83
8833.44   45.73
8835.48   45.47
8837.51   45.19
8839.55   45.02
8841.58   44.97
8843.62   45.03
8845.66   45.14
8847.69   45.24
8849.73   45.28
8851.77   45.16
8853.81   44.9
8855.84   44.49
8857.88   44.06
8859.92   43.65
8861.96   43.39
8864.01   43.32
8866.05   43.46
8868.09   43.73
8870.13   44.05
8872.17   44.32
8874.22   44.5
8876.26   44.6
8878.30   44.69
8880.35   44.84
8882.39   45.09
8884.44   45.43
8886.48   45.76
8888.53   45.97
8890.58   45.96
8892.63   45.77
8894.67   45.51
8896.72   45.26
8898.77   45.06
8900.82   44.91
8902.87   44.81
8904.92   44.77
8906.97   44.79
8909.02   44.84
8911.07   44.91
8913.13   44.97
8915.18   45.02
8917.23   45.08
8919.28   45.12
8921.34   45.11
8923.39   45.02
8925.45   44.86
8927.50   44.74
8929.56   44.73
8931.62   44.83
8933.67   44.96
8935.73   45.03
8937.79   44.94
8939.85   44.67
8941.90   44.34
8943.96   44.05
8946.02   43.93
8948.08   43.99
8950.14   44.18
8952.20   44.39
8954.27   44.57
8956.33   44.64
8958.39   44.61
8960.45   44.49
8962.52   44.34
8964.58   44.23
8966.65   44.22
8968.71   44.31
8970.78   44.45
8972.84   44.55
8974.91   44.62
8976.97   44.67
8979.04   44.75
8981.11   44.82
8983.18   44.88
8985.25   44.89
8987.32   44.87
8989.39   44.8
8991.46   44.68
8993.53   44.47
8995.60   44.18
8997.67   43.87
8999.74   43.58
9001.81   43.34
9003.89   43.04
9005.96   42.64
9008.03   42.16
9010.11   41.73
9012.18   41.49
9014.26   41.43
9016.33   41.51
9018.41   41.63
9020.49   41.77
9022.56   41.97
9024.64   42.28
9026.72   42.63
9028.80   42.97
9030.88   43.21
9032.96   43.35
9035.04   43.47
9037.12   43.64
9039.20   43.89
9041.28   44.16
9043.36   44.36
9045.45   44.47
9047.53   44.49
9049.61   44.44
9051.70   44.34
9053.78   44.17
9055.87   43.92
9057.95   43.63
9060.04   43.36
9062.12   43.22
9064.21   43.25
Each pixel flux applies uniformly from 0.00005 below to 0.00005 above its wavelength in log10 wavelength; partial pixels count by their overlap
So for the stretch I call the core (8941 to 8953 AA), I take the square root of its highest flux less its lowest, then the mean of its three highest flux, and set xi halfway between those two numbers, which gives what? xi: 22.5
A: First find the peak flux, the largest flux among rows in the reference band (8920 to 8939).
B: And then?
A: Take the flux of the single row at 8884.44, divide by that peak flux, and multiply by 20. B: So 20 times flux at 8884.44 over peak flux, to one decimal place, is 20.1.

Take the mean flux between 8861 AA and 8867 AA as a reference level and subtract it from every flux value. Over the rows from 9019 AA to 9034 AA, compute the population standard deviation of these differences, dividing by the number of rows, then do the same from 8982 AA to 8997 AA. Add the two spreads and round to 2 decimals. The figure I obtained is 0.82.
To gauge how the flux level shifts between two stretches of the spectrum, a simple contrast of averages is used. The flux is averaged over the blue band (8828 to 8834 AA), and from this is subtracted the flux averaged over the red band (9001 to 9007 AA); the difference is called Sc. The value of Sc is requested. 2.7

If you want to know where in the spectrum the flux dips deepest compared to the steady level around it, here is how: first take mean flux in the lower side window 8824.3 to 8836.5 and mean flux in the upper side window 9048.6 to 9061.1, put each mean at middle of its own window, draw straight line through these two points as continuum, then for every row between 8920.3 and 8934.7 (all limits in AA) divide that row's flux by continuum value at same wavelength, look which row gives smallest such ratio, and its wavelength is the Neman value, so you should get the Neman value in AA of 8927.50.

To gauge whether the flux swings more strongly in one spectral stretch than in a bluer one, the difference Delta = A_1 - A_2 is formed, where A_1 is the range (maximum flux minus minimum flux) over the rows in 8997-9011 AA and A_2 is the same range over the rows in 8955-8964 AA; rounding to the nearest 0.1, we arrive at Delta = 1.8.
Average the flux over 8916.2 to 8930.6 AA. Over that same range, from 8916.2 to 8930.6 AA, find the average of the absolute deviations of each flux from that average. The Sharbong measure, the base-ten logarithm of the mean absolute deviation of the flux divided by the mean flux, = -2.48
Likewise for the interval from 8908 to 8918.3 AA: -2.80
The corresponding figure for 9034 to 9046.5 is -2.12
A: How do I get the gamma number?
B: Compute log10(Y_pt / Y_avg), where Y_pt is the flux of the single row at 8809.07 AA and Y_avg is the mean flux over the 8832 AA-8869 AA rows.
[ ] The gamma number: -0.014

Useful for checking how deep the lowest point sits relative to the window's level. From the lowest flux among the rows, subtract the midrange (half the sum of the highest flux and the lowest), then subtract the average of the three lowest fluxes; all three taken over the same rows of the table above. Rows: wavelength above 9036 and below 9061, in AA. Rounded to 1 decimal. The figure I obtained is -44.1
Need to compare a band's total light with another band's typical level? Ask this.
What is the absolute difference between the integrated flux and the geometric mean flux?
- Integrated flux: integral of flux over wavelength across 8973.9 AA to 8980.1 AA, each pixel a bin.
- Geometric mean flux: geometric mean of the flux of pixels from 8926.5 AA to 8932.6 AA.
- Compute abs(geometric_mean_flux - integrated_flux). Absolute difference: 232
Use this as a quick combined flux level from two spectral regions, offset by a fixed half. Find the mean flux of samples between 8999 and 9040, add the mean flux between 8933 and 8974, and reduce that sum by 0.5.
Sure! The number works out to 86.5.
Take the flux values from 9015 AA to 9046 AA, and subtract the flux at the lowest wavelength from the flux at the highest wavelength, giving 3.0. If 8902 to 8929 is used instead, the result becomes -0.1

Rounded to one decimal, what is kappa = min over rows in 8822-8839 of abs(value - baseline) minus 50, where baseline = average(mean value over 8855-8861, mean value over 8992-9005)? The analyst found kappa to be -49.5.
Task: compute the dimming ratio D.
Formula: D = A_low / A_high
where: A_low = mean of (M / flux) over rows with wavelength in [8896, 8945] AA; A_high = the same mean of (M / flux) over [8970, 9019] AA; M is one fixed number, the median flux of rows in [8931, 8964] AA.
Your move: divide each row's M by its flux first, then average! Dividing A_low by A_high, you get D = 0.97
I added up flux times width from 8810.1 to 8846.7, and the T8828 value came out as 1643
